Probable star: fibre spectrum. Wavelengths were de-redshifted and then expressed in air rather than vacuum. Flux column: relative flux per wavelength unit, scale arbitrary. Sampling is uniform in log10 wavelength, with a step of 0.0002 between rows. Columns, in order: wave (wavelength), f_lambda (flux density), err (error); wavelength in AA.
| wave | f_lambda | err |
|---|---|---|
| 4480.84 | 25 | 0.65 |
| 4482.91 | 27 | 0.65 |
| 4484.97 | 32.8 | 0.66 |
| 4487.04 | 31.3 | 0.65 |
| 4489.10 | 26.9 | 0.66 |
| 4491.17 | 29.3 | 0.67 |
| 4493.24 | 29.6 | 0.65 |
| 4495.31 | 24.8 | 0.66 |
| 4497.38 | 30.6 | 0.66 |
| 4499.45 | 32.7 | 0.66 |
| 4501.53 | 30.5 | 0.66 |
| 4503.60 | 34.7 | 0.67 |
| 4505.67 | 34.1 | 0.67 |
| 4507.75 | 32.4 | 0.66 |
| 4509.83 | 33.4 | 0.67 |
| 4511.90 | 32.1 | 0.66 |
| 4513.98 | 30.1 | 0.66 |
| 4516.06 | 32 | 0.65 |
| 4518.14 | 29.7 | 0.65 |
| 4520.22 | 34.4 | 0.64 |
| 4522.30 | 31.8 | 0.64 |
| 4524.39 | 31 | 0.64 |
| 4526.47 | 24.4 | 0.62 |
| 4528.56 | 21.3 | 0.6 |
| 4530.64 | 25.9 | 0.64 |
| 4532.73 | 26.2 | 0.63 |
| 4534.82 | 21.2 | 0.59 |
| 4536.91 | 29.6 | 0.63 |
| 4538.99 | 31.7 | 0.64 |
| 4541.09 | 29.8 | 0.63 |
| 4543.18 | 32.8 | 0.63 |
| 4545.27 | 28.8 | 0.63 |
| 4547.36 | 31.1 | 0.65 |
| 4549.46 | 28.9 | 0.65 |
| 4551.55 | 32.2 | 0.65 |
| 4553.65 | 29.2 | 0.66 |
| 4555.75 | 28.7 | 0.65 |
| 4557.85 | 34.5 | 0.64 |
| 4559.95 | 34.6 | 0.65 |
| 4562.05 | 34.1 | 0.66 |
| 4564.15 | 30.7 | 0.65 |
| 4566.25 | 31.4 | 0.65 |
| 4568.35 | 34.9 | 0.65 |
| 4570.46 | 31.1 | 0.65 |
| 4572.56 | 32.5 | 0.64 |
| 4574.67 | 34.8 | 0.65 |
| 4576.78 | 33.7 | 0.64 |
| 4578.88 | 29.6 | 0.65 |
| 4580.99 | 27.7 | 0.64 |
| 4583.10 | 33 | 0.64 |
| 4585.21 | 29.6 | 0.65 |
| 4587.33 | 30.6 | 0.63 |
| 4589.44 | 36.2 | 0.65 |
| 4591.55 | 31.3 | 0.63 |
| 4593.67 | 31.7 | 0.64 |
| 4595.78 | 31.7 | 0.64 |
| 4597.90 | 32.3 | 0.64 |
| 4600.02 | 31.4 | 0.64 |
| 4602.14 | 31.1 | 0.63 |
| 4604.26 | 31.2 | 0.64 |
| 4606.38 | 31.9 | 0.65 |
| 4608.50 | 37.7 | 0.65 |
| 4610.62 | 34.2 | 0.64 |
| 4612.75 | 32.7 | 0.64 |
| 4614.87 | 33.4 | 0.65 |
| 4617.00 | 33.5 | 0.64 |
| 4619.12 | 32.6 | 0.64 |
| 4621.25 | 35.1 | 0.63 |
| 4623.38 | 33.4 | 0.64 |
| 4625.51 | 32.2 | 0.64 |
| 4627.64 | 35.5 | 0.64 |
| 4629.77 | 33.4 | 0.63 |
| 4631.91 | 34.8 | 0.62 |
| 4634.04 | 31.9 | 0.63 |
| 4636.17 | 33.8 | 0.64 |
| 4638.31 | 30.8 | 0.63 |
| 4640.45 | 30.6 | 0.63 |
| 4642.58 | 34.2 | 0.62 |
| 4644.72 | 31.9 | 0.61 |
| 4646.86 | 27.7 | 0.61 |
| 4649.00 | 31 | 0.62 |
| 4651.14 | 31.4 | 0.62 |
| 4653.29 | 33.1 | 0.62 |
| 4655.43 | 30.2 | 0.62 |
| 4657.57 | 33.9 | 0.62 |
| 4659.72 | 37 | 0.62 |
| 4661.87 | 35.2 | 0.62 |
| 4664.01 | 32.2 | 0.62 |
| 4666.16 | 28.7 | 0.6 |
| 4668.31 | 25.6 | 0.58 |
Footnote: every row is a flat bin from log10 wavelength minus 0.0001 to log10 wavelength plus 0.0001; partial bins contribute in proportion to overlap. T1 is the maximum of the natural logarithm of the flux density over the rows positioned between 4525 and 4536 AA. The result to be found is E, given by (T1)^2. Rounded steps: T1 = 3.27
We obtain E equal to 10.7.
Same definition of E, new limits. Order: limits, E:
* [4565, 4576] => 12.6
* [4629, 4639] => 12.6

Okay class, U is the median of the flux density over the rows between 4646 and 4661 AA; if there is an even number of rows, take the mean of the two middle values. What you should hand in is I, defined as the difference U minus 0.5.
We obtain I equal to 30.9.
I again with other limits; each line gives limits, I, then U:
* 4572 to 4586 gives 32.0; 32.5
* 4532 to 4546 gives 29.1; 29.6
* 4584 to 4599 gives 31.2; 31.7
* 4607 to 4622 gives 33.0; 33.5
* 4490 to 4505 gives 30.0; 30.5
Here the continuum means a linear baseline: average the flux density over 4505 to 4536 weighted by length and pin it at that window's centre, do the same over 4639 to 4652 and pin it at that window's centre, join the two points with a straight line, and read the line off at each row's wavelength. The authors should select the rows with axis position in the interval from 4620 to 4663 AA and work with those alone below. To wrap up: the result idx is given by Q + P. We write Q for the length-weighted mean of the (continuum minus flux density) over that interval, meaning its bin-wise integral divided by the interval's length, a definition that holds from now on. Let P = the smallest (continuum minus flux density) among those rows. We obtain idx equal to -7.4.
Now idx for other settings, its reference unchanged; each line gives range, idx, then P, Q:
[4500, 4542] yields -6.3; -5.7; -0.57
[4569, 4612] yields -9.0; -7.1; -1.89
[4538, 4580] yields -6.8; -4.9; -1.91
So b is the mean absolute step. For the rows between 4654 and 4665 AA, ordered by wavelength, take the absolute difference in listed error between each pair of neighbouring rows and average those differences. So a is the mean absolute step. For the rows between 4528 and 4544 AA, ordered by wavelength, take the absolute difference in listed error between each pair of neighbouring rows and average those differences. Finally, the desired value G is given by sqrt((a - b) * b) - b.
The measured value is 0.0000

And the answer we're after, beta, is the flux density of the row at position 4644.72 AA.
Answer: 31.9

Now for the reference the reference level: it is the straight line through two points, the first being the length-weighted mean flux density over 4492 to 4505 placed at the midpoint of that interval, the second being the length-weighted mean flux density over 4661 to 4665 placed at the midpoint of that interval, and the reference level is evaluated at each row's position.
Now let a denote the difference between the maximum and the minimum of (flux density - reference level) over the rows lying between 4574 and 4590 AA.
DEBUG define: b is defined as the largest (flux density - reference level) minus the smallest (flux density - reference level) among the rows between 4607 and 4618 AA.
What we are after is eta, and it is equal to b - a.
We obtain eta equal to -3.3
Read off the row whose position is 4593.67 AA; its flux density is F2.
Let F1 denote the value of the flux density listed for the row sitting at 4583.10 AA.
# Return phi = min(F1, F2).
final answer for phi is 32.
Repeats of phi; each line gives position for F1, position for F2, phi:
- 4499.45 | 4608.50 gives 33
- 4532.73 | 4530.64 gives 26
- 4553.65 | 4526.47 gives 24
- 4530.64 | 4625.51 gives 26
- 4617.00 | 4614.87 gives 33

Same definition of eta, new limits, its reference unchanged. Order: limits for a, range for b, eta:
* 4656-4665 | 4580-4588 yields 0.4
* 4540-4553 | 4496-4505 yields 0.1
